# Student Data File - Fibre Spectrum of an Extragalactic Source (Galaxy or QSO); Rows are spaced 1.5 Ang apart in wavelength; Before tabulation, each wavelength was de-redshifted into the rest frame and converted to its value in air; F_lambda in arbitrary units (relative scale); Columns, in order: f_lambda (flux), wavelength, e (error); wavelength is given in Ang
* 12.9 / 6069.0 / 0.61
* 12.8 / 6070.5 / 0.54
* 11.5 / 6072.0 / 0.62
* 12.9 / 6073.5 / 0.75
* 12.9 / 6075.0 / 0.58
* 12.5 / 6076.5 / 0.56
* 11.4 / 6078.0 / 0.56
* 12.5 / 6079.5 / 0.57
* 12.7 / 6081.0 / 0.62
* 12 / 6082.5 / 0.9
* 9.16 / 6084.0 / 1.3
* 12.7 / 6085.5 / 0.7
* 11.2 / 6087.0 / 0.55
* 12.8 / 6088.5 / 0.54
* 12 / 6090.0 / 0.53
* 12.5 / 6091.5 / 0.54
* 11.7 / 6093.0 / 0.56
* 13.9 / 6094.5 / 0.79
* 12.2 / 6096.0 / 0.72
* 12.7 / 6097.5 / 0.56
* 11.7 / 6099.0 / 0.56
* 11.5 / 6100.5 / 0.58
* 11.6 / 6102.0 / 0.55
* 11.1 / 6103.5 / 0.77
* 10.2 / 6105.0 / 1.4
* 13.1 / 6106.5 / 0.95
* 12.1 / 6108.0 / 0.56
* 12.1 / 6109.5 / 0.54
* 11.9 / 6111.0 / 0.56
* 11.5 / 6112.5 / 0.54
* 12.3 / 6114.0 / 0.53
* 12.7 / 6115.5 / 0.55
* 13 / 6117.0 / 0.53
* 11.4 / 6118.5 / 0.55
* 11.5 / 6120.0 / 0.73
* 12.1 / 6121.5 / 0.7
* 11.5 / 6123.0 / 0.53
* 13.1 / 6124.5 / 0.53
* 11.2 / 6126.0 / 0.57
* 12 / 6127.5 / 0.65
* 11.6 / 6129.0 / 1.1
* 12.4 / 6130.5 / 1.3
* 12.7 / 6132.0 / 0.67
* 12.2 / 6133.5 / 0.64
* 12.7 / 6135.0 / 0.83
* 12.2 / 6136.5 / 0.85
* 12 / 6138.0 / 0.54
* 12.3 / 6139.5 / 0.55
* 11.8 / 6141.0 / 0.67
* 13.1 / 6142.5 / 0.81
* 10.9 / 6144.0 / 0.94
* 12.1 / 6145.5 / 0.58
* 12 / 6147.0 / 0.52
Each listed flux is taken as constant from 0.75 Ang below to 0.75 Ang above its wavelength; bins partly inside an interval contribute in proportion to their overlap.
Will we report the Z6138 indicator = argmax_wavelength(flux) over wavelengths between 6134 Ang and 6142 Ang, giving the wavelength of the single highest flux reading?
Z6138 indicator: 6135.0 Ang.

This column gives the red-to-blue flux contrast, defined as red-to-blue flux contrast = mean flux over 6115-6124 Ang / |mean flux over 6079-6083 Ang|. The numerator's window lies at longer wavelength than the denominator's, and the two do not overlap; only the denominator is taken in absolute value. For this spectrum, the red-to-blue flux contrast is 0.97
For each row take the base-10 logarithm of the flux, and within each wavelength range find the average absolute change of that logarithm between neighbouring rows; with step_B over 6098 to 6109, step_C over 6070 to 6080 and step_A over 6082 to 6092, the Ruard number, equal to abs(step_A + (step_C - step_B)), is 0.07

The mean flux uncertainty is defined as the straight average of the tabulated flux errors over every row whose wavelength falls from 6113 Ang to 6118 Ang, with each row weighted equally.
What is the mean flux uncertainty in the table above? 0.54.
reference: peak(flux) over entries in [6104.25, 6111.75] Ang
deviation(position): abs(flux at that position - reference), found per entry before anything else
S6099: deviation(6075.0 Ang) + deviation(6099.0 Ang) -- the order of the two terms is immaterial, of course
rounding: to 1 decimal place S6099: 1.6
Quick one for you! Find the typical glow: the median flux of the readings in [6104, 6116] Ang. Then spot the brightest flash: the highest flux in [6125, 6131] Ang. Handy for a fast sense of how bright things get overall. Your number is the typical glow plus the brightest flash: 24.5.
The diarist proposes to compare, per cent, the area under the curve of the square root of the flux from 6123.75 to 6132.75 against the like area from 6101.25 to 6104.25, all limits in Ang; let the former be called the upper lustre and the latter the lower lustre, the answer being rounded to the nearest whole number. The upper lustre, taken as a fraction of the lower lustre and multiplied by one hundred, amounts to 311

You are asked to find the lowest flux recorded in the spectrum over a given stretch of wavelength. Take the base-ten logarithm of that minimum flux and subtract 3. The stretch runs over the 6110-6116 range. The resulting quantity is -1.94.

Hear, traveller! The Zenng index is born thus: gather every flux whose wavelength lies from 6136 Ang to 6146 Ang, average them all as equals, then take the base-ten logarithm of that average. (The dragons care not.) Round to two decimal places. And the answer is 1.08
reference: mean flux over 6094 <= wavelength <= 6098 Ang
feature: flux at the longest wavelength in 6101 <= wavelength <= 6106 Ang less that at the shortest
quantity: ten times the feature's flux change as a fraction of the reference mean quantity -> -1.1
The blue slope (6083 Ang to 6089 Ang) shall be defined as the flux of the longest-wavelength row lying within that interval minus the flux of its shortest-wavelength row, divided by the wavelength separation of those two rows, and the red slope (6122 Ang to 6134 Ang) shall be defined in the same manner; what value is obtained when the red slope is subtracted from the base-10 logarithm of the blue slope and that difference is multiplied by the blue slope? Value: -0.13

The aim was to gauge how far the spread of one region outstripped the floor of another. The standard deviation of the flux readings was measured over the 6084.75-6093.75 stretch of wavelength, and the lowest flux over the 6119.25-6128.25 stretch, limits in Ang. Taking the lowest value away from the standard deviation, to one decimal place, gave -10.6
